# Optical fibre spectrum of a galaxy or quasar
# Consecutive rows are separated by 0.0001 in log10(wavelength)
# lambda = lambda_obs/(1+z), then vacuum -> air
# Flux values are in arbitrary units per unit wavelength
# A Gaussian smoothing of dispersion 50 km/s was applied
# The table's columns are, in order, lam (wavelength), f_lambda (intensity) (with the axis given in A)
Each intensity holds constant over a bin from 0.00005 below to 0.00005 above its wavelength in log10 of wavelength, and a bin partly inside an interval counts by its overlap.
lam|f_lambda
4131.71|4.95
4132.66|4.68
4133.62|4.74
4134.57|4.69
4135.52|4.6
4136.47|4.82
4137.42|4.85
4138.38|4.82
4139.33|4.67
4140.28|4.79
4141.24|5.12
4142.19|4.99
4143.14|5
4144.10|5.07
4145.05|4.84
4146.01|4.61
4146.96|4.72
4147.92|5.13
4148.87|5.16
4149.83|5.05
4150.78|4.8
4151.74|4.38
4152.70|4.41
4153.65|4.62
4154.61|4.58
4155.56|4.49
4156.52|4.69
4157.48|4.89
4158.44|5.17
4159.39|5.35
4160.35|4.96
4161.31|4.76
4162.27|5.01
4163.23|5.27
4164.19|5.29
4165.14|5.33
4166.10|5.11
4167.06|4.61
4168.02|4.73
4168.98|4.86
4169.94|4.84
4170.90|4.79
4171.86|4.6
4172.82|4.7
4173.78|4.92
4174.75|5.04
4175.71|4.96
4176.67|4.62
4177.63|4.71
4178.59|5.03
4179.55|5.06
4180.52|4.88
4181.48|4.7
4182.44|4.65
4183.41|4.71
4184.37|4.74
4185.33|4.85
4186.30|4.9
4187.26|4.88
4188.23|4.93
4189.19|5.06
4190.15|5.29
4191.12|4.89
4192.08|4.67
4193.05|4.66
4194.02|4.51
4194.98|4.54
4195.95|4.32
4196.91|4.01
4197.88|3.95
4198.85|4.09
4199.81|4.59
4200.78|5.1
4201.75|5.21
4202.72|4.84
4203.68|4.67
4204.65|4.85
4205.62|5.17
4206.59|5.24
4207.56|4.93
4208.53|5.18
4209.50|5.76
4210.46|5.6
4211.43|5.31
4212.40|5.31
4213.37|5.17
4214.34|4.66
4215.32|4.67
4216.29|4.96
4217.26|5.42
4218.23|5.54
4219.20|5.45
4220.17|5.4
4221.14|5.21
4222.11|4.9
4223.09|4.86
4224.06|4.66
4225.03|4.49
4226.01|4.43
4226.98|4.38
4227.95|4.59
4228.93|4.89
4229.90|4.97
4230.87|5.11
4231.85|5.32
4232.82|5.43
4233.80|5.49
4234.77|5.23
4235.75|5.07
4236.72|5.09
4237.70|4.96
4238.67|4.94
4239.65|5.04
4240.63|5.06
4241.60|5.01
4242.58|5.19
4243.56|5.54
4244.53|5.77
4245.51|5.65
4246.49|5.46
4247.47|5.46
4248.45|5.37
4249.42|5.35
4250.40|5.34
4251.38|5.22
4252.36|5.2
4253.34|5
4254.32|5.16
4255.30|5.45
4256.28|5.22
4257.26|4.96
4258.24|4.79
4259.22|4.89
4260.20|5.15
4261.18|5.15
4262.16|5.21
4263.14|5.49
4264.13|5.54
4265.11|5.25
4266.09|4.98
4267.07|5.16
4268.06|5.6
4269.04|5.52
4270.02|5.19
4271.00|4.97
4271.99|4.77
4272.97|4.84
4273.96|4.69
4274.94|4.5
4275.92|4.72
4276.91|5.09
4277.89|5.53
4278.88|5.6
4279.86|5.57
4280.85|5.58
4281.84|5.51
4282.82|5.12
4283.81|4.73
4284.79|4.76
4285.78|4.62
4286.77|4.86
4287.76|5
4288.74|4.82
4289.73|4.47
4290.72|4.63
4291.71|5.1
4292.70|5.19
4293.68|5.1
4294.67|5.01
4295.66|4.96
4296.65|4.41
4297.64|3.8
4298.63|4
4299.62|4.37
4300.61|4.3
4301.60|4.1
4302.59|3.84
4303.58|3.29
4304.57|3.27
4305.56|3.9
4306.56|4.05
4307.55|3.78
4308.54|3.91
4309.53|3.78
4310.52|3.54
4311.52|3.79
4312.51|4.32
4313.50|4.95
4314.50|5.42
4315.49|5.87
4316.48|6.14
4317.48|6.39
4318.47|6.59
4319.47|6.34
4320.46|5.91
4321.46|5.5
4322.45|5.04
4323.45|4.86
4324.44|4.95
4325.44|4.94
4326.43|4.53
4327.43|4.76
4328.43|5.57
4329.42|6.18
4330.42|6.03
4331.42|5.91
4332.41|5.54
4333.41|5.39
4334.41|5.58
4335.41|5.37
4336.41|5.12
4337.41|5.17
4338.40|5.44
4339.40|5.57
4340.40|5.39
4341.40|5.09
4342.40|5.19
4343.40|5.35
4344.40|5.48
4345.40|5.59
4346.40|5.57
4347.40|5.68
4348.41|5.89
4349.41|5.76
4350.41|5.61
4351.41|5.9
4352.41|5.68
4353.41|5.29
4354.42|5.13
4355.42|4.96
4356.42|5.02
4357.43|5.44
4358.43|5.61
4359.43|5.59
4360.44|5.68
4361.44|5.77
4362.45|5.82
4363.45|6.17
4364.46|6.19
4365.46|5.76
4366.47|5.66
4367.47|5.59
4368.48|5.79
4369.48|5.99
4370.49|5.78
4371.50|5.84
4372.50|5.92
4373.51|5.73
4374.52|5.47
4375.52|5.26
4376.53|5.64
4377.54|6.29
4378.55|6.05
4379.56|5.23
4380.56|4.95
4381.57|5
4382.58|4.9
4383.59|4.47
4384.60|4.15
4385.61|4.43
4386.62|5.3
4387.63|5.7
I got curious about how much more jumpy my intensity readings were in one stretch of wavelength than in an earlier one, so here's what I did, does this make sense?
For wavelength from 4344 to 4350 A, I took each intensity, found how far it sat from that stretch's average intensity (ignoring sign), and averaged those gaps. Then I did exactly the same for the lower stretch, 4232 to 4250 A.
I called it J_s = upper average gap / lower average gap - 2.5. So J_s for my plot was -2.0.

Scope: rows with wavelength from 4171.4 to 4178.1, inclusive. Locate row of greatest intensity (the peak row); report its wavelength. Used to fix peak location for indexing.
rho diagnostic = 4174.75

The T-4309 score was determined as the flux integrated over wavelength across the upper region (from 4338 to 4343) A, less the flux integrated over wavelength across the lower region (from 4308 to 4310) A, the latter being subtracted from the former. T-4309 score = 19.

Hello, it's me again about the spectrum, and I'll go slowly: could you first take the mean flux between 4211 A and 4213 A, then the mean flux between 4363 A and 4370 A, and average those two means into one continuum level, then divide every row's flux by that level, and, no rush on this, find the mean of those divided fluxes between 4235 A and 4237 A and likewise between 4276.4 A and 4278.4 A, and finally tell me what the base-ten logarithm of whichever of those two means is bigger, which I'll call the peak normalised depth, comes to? -0.023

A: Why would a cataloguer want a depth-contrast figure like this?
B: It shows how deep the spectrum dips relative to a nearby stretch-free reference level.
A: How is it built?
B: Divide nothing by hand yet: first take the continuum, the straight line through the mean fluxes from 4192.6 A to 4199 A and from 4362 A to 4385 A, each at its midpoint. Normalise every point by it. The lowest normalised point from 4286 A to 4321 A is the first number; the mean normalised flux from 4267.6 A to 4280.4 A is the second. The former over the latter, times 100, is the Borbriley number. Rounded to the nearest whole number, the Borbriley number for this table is 61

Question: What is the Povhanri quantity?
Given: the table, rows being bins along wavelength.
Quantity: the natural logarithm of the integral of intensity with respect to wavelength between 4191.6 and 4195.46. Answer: 2.88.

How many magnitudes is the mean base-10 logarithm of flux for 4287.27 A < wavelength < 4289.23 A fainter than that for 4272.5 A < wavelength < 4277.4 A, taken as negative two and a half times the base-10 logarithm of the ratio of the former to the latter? -0.02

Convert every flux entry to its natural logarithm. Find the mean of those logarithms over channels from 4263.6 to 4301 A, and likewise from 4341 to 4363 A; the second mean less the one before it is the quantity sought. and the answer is 0.11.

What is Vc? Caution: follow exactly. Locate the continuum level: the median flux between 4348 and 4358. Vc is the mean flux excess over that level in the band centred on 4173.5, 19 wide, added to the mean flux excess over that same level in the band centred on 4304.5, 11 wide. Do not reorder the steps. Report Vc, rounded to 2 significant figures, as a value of -2.3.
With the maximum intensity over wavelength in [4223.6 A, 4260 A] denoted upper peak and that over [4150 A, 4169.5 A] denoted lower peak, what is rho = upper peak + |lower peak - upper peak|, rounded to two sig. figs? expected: 6.2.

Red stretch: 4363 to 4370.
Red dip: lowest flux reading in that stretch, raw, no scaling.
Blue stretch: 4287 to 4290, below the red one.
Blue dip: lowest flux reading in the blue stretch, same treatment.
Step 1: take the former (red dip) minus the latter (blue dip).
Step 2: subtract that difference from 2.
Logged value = 0.9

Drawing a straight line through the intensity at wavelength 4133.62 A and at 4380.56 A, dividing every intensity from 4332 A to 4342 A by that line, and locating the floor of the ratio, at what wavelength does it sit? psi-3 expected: 4341.40 A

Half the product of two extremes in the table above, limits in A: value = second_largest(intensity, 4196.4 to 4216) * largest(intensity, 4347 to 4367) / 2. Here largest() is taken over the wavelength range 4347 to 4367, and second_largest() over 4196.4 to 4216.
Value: 17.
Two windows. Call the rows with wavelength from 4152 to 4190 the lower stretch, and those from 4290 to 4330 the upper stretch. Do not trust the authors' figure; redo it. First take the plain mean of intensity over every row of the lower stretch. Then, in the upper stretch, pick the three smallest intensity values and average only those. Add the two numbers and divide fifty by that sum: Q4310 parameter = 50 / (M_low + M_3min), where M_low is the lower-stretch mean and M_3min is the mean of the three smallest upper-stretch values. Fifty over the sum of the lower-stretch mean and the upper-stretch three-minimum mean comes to 6.07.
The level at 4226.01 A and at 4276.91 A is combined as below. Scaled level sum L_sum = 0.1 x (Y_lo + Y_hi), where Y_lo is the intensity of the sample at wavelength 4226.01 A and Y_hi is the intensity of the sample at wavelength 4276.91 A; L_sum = 0.95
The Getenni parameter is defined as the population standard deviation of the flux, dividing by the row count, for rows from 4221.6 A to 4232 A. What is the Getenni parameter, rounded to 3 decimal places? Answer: 0.284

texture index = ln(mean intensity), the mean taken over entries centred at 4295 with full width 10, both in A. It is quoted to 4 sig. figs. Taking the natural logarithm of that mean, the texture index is 1.538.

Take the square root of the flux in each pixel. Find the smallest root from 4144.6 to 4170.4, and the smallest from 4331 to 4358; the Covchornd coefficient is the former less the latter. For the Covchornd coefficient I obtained -0.13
